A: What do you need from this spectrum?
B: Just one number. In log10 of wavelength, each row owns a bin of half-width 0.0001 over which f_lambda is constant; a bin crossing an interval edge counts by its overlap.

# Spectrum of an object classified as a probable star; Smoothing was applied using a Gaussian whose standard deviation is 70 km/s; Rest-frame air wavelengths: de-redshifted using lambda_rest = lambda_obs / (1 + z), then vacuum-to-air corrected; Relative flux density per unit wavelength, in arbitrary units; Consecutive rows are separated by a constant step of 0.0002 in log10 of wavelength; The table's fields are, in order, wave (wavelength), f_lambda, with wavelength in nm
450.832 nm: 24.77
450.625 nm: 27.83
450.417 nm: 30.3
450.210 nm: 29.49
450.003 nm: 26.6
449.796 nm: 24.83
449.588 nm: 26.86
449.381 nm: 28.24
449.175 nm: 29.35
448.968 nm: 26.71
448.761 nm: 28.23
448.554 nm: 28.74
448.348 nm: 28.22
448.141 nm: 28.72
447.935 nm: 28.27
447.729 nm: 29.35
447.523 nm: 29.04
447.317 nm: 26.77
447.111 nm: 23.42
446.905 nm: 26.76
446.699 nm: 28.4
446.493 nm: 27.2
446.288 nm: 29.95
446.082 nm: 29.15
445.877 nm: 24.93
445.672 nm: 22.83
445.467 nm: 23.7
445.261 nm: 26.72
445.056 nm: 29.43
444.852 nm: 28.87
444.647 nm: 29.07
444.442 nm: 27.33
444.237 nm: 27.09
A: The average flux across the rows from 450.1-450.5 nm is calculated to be 29.9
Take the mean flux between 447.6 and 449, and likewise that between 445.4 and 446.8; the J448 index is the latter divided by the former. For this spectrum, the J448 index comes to 0.939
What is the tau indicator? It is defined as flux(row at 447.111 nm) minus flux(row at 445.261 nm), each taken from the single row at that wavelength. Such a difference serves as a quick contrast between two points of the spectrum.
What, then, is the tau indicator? -3.3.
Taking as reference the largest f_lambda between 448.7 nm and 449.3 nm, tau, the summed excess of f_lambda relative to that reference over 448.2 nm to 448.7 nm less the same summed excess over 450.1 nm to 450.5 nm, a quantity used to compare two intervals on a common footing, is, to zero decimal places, -3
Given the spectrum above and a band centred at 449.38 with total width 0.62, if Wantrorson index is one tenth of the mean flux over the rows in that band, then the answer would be 2.82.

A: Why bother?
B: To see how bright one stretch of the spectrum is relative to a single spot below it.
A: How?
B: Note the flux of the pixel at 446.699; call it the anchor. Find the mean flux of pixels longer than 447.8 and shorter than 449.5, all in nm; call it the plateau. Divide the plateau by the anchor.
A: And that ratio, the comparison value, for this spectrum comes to 1.00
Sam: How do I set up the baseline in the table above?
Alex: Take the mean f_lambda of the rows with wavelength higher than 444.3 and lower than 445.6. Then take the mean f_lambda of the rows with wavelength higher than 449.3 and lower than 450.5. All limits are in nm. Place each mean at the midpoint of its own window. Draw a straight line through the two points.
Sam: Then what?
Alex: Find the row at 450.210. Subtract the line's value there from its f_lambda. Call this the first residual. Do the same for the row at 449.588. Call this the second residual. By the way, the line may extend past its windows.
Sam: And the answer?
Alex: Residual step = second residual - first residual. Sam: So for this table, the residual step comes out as -2.6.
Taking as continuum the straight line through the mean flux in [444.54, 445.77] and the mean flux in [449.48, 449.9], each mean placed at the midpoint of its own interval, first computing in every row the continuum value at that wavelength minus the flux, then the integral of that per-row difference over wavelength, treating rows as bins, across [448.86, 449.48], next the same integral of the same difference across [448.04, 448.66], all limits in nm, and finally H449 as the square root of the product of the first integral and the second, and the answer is 1.4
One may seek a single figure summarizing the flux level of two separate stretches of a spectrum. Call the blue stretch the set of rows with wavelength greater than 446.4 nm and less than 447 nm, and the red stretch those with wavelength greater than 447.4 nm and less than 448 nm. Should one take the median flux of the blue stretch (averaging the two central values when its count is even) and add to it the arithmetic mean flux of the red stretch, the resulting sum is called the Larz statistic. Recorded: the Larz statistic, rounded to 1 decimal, 56.1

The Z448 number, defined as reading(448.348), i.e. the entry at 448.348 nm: 28.22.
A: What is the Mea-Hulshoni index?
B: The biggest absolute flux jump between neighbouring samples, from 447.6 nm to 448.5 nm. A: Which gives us 1.08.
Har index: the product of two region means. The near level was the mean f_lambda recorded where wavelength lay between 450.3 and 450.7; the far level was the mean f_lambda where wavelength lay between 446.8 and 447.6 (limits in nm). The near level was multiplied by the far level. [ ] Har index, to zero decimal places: 770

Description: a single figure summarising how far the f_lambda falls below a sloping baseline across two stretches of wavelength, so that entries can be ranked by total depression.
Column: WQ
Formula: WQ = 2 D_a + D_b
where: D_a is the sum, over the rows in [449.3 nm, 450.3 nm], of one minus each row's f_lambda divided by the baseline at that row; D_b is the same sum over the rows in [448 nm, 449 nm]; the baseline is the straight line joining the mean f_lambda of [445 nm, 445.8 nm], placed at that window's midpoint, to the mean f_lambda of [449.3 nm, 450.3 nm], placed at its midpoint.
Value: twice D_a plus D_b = -0.3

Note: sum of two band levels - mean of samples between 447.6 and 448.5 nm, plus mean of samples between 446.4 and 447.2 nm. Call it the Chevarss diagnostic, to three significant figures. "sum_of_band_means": 55.1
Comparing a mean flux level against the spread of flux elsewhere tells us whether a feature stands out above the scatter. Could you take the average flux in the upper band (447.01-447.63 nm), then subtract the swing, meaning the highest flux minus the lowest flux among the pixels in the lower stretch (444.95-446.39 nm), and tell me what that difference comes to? 19.3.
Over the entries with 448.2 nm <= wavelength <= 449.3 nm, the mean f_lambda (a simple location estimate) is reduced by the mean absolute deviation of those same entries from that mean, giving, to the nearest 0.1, 27.6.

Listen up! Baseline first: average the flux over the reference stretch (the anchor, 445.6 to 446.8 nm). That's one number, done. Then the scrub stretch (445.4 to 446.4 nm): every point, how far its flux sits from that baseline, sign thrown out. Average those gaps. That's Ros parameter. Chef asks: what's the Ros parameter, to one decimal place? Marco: 2.9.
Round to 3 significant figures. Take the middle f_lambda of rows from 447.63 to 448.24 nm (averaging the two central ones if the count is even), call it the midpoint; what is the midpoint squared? 825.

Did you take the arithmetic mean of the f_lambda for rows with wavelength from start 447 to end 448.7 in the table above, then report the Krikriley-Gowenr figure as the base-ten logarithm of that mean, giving 1.44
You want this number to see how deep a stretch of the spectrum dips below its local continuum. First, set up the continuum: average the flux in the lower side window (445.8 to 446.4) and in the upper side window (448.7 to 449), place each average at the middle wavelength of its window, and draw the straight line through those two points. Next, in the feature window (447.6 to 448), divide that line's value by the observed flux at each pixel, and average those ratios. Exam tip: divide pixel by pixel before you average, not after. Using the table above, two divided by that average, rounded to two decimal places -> 2.08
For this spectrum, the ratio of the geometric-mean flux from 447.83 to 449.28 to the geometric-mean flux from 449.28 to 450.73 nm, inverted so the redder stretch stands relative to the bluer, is 0.98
